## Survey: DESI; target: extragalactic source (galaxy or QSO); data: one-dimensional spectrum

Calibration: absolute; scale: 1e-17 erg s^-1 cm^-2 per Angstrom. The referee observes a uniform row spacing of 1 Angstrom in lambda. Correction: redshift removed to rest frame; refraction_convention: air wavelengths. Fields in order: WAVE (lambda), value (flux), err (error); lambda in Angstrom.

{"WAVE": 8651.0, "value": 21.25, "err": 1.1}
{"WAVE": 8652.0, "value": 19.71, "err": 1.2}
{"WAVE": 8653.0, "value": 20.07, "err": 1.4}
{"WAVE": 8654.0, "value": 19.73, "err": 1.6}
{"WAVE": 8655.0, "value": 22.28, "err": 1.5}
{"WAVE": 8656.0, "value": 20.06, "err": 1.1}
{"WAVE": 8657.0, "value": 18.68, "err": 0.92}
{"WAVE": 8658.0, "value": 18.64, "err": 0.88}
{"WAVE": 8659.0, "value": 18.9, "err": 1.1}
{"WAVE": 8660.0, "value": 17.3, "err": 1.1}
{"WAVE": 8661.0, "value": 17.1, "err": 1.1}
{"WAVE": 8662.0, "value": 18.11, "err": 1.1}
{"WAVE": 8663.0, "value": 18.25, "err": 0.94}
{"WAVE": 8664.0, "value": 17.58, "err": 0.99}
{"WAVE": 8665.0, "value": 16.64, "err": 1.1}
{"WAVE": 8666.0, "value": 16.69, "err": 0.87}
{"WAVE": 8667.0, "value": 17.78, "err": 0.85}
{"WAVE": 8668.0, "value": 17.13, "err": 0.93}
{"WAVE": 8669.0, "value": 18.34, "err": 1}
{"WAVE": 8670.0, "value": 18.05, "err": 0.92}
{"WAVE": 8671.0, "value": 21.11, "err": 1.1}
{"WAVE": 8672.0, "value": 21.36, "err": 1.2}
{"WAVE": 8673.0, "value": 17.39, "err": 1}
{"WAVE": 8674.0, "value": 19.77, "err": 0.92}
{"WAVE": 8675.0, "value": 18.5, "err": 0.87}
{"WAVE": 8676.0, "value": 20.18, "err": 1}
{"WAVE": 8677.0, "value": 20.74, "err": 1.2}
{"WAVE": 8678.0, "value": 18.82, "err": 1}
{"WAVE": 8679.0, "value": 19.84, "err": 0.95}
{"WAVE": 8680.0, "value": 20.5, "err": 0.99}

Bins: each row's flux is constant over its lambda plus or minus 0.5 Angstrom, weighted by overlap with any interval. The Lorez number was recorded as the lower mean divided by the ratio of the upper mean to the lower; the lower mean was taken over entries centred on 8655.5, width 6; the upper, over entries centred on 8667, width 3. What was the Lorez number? 23.0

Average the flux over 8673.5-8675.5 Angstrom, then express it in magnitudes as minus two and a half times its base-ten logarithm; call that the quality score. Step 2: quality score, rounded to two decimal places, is -3.20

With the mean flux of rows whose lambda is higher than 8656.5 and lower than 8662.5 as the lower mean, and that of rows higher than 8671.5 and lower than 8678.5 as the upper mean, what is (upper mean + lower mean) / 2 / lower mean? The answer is 1.04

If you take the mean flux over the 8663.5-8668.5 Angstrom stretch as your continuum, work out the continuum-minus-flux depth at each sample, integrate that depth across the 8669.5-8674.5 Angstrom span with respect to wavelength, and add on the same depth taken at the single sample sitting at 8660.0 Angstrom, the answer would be -12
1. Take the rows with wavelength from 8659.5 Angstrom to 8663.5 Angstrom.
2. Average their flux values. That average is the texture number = 17.7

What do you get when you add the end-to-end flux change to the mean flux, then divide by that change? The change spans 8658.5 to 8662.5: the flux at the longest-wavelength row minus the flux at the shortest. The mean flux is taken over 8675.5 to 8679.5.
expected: -24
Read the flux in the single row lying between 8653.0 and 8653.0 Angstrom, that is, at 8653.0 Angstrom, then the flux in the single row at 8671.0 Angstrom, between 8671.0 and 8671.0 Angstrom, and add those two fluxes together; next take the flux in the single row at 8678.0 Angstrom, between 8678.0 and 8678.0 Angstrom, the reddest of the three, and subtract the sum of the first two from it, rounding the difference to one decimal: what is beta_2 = -22.4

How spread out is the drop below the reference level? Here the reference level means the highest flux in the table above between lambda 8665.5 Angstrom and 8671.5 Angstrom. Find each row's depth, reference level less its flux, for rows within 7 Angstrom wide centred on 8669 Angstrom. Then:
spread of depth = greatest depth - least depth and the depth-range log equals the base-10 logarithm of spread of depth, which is 0.67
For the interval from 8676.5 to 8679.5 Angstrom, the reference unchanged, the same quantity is 0.28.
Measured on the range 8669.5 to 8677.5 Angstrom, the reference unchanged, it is 0.60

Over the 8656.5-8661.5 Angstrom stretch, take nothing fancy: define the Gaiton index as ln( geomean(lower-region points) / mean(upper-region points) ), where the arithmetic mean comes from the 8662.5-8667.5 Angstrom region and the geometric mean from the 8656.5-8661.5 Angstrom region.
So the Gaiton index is 0.04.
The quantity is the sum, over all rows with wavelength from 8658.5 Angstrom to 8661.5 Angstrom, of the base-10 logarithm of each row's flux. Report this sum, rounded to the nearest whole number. 4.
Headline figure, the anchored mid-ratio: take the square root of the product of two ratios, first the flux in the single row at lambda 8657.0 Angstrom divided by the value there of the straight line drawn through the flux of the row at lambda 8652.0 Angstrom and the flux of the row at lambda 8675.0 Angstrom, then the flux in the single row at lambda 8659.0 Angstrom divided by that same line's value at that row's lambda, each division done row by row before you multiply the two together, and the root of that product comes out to 0.97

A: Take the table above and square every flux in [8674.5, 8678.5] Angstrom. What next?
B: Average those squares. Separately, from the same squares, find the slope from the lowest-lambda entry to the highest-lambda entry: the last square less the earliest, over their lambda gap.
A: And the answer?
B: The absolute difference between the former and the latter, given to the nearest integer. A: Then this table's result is 379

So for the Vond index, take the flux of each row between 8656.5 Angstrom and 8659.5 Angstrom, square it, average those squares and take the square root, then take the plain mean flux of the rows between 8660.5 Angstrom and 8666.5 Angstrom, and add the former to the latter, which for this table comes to 36.1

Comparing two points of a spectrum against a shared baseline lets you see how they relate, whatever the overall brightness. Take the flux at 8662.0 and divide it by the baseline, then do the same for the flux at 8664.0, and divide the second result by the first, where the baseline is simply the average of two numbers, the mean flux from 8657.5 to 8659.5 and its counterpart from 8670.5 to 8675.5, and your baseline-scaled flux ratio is 0.97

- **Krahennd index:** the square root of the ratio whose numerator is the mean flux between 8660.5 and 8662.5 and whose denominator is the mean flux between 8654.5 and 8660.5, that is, 0.95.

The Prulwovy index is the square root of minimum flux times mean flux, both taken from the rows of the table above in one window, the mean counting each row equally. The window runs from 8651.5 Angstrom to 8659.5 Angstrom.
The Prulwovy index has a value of 19.2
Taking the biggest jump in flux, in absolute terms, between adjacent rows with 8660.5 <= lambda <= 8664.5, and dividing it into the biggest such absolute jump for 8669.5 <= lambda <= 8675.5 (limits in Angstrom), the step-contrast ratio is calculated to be 3.9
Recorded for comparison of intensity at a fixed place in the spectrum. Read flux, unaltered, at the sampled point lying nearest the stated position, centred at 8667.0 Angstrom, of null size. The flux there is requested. 17.78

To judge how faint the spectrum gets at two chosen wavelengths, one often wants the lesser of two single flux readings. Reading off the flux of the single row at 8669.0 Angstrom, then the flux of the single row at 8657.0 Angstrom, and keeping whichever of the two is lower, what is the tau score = 18.3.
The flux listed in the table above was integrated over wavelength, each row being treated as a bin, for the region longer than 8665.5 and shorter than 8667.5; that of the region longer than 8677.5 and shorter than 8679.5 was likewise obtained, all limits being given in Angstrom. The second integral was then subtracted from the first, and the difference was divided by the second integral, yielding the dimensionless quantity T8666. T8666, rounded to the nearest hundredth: -0.11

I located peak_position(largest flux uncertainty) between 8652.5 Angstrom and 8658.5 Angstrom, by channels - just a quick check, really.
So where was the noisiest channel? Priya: 8654.0 Angstrom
